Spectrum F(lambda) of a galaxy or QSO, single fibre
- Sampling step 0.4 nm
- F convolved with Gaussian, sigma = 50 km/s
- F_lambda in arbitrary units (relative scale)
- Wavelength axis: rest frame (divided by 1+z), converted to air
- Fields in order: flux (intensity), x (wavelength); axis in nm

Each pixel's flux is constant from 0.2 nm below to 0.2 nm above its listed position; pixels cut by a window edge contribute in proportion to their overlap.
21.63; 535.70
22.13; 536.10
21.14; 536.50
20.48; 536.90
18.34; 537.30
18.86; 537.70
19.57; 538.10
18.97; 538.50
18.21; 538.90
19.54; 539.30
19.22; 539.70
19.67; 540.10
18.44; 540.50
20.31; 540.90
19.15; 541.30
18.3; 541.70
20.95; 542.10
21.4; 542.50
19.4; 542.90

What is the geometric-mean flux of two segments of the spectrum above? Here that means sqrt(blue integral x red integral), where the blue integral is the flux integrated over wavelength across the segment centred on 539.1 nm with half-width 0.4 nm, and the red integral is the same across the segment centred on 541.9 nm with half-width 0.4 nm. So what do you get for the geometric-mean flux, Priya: 15.4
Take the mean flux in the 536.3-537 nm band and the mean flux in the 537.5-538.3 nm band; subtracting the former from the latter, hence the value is -1.6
